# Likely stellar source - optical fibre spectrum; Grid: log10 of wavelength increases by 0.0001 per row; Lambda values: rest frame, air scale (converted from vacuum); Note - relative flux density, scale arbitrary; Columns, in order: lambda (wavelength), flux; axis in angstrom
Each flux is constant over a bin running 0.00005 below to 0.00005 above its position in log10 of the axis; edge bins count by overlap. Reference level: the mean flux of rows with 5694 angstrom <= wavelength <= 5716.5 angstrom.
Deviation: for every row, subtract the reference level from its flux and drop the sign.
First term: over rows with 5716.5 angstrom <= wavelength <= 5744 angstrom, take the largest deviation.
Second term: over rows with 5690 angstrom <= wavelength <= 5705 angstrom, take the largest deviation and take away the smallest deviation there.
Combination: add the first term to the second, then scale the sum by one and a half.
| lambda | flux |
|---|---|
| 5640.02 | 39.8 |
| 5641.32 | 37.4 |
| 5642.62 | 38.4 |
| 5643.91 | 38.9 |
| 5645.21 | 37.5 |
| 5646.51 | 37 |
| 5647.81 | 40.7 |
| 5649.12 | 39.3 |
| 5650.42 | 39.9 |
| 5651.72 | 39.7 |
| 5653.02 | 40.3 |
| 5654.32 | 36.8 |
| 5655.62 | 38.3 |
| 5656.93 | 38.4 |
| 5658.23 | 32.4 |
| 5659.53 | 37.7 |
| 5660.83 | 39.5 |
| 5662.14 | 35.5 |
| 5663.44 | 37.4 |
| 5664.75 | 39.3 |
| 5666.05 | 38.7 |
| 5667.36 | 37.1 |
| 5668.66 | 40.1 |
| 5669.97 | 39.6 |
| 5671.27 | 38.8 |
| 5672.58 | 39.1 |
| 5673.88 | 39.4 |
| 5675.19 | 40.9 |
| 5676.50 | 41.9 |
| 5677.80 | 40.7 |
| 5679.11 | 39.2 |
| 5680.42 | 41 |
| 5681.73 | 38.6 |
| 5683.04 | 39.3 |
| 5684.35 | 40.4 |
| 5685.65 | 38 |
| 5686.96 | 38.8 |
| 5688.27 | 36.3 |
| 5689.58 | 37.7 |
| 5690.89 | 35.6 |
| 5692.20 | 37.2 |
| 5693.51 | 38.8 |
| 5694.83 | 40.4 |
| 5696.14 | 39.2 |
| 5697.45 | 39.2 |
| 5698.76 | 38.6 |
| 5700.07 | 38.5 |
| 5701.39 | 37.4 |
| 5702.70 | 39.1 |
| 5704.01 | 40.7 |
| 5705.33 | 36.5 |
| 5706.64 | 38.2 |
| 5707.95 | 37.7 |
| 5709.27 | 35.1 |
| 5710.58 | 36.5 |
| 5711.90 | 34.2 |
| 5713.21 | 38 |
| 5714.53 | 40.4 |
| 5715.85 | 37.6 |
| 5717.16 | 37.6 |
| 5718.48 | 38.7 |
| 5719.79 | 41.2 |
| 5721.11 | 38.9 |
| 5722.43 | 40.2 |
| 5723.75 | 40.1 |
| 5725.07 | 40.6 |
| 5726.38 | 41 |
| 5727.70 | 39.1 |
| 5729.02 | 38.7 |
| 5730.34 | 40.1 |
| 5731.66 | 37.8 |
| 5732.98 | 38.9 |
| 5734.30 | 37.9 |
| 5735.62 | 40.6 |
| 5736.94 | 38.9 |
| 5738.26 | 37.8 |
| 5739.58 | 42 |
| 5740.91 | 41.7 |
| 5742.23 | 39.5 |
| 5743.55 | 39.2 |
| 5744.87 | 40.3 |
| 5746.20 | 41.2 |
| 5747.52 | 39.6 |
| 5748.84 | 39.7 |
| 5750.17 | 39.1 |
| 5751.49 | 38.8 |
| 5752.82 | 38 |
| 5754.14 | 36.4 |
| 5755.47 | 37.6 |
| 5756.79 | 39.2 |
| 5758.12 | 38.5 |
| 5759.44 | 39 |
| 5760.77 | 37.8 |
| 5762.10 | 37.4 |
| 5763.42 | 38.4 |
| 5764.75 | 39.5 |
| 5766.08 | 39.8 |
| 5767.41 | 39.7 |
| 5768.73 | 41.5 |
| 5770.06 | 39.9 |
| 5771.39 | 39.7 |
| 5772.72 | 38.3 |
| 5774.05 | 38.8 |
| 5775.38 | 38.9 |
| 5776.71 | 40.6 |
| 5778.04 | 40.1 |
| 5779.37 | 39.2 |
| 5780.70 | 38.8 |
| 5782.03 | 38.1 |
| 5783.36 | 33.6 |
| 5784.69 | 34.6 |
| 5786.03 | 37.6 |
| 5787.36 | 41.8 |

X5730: 9.2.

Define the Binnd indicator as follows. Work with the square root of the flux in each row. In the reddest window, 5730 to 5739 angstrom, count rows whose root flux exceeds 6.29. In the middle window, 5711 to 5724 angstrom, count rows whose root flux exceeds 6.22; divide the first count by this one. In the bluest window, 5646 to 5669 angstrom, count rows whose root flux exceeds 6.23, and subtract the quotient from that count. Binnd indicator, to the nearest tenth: 7.7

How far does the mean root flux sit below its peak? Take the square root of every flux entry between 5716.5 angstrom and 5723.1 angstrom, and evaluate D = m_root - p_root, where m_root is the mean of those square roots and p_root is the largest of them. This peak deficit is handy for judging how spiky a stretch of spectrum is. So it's -0.15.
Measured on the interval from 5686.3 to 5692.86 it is -0.14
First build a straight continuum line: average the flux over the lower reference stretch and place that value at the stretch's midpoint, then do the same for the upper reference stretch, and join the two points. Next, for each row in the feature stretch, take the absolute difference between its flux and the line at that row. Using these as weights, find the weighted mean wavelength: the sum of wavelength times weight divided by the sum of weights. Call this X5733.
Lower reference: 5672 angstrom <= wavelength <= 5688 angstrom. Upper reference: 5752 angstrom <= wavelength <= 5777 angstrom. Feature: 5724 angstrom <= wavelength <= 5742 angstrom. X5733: 5734.5 angstrom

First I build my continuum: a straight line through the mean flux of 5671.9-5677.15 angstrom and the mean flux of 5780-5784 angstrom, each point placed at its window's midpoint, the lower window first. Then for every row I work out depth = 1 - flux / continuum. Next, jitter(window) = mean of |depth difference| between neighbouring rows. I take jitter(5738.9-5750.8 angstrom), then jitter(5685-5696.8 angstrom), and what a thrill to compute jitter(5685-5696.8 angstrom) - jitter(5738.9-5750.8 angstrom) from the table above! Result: 0.017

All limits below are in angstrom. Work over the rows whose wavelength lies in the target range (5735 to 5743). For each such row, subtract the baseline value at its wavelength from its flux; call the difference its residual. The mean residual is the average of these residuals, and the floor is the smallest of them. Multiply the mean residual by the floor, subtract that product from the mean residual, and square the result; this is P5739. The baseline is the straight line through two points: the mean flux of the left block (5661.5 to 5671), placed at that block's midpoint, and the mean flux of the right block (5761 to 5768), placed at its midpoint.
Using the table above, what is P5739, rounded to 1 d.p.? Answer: 6.7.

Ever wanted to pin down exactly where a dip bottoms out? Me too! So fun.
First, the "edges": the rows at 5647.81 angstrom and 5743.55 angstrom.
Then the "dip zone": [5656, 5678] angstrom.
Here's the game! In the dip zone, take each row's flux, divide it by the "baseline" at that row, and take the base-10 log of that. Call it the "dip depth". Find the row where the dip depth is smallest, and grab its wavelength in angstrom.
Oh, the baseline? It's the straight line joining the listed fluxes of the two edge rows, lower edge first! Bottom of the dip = 5658.23 angstrom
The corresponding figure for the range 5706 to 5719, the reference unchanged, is 5711.90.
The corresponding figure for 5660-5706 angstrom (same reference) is 5662.14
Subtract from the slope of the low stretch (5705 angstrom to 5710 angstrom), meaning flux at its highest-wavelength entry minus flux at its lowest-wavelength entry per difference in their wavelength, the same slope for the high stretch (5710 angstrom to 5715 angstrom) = -1.3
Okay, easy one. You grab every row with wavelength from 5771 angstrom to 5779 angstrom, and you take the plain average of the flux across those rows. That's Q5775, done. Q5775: 39.4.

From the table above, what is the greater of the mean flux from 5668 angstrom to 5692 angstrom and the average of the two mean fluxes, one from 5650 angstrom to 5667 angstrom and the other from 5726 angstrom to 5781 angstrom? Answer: 39.2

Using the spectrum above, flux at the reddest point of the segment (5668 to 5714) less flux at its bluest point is -2.1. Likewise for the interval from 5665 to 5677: 3.2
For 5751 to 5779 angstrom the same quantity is 1.3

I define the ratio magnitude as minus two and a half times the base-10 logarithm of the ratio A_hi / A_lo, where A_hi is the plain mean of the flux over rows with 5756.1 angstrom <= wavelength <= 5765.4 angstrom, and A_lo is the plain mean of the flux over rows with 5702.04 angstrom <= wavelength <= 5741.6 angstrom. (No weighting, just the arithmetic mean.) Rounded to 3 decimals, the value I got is 0.009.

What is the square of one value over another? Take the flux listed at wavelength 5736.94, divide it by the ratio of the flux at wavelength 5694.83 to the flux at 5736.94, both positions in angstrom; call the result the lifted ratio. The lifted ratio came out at 37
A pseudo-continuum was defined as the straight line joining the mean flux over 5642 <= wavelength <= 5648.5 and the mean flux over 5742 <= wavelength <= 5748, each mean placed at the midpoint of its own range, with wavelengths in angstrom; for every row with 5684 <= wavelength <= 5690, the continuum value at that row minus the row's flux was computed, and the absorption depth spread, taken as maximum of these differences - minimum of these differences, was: 4.2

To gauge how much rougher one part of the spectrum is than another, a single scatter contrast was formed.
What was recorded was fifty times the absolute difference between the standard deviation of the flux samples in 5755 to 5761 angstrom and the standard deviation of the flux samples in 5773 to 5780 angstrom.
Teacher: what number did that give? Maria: 4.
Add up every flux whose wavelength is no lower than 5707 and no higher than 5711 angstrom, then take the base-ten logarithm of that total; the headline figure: 2.04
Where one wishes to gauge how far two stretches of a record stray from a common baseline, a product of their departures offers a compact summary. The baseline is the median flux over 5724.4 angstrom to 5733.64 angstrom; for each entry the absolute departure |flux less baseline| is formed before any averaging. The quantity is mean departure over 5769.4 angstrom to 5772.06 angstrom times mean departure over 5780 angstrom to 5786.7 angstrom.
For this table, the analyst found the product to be 1.8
